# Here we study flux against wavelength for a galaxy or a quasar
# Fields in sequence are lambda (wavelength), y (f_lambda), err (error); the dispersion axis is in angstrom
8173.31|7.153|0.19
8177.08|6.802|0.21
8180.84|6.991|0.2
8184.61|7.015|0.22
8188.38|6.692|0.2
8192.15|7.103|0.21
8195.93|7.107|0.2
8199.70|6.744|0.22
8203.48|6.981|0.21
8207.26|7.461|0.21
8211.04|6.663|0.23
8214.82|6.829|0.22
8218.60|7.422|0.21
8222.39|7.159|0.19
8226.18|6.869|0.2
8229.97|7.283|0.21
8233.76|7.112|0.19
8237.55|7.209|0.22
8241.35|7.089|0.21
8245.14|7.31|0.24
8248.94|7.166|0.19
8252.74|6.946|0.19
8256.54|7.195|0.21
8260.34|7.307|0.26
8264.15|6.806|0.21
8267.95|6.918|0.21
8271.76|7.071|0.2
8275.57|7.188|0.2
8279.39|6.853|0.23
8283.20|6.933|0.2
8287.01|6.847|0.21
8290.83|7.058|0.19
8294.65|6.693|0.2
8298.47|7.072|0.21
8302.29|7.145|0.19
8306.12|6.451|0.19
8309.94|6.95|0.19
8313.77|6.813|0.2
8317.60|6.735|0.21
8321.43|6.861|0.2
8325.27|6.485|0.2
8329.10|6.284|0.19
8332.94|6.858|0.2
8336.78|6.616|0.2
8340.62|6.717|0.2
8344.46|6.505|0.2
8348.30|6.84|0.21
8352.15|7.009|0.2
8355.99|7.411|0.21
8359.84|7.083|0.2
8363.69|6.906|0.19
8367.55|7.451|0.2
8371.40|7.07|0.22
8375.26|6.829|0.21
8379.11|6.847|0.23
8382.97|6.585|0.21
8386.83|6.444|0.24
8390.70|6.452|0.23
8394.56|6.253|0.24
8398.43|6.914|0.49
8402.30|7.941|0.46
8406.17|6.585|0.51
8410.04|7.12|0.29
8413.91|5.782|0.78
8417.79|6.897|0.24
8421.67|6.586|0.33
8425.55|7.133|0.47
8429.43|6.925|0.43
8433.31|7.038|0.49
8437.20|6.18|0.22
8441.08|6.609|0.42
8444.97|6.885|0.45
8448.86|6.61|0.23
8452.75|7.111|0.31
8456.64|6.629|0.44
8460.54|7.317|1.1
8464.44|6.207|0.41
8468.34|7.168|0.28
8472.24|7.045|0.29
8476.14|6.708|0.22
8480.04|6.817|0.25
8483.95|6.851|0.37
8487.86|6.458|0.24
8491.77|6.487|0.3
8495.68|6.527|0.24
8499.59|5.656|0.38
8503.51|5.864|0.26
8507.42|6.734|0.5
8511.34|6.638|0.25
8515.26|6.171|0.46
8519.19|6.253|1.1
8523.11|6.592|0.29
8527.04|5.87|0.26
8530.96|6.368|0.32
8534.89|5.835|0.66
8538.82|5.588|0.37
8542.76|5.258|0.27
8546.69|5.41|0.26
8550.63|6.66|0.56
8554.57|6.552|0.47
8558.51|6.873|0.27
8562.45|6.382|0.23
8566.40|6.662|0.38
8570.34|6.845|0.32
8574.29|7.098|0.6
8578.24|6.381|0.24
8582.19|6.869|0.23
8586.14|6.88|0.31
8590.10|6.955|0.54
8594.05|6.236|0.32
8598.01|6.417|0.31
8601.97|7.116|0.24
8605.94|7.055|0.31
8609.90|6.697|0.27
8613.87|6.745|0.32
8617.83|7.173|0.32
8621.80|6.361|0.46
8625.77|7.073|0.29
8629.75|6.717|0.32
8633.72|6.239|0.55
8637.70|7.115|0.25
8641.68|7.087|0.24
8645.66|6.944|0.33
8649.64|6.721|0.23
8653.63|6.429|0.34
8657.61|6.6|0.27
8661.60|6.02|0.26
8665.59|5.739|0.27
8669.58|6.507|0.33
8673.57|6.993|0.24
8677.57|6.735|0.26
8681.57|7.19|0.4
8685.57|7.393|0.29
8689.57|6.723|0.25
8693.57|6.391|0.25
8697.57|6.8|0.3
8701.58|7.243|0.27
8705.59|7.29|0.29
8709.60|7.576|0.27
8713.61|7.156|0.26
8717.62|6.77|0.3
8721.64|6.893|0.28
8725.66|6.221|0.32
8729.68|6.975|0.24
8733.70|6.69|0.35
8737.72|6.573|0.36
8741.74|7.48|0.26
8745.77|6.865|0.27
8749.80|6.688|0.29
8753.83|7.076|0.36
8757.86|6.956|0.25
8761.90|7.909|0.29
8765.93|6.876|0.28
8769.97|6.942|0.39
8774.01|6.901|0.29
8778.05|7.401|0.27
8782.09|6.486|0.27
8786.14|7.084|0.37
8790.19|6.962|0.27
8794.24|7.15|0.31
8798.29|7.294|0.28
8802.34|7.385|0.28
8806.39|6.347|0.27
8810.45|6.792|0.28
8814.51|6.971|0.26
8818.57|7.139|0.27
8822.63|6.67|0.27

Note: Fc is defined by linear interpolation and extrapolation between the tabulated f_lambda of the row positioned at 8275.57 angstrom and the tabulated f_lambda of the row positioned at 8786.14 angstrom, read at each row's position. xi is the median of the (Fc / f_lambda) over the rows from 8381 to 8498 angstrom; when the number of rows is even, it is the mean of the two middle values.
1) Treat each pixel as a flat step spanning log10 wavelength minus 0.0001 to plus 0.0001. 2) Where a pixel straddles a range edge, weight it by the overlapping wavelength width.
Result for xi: 1.07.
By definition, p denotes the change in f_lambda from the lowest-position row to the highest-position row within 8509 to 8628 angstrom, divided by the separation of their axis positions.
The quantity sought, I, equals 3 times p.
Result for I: 0.011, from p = 0.004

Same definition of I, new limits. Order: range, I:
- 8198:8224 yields 0.055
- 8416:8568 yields -0.005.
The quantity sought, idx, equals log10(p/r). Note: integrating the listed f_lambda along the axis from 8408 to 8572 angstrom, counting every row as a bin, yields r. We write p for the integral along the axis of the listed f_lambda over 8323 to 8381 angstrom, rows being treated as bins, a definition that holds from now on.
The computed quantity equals -0.4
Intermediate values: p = 398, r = 1067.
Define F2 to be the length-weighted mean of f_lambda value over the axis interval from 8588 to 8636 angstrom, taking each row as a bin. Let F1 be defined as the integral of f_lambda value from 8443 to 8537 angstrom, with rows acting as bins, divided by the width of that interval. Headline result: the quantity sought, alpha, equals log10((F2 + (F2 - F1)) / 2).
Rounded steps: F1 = 6.53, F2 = 6.73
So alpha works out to 0.540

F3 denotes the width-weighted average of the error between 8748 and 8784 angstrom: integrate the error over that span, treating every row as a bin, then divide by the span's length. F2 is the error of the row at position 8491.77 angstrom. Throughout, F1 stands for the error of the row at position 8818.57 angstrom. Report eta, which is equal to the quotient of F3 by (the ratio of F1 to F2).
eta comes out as 0.33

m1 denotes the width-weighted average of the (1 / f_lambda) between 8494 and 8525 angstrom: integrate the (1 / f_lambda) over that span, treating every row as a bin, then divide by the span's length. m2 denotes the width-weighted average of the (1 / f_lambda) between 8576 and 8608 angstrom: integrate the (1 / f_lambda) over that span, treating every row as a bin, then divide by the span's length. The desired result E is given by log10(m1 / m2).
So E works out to 0.0298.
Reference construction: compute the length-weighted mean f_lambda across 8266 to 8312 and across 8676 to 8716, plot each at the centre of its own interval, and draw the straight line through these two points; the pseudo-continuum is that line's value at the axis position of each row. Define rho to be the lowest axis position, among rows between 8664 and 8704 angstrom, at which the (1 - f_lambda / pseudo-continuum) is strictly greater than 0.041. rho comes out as 8665.59 angstrom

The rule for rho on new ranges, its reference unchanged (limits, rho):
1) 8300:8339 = 8306.12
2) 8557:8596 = 8562.45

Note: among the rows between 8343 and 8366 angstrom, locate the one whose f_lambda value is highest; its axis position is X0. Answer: 8355.99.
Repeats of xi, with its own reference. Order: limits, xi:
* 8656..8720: 1.05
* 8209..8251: 1.01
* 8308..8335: 1.05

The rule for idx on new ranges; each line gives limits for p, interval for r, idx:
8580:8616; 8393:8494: -0.4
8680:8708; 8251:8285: -0.1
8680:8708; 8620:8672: -0.2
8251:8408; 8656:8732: 0.3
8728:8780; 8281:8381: -0.3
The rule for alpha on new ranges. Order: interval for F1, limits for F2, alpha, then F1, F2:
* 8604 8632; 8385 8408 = 0.525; 6.83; 6.77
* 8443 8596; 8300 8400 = 0.549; 6.50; 6.79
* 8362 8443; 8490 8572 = 0.455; 6.79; 6.25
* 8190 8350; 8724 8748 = 0.523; 6.94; 6.81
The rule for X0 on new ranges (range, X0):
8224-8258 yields 8245.14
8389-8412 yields 8402.30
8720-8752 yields 8741.74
